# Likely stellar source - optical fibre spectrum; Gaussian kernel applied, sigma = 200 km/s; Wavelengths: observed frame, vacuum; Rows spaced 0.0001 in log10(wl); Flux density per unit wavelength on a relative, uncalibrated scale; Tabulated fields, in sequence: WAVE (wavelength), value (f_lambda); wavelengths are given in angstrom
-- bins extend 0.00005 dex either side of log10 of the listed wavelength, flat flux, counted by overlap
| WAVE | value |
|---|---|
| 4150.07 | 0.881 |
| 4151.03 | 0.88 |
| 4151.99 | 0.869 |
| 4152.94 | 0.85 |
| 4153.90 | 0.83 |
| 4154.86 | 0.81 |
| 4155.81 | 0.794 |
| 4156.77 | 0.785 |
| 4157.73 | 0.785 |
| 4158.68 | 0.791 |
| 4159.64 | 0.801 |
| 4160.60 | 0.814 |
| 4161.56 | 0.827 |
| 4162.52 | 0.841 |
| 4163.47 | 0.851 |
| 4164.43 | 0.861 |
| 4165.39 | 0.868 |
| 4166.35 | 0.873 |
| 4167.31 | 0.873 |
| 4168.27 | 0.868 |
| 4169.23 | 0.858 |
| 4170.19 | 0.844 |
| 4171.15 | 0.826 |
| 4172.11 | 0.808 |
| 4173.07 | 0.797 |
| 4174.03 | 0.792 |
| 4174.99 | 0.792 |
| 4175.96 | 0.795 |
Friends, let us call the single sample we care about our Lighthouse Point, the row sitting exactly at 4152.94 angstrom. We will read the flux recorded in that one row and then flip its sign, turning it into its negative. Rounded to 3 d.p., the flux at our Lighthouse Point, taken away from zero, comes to -0.850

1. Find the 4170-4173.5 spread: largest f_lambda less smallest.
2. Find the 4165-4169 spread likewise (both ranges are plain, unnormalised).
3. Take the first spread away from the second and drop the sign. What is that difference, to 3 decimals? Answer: 0.042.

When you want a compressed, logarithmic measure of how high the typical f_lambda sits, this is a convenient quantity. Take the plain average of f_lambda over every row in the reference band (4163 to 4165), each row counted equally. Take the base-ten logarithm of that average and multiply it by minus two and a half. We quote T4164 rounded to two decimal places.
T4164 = 0.17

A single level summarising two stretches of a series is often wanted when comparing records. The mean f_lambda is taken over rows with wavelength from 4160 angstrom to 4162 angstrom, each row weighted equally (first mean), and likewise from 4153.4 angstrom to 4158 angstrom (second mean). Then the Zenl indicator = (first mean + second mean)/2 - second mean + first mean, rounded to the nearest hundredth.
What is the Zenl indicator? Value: 0.83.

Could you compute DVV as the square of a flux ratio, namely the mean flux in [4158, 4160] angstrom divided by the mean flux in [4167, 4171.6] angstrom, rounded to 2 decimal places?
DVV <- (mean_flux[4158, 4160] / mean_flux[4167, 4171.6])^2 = 0.87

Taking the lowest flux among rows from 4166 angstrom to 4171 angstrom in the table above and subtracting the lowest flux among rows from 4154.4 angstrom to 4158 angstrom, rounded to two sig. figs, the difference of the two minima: 0.059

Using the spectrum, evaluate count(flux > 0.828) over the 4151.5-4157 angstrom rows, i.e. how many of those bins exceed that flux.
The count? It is 3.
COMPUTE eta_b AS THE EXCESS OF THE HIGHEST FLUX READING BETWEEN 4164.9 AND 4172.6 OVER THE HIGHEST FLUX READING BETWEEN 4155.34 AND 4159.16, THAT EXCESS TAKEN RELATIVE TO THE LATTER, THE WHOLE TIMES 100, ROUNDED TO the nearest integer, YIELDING 10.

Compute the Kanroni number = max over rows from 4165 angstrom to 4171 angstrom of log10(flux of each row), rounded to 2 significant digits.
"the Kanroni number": -0.059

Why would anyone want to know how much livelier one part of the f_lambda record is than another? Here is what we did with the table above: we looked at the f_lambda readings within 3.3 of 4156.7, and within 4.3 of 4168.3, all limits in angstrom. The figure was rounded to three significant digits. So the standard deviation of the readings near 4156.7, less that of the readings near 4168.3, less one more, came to -1.01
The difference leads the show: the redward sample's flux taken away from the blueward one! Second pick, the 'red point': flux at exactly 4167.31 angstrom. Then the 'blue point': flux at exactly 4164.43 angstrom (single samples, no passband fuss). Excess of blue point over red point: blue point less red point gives -0.01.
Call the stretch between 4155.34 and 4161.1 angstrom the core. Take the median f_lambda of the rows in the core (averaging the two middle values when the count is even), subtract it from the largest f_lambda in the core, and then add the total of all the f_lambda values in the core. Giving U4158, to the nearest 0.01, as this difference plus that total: 4.79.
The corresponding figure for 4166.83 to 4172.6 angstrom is 5.10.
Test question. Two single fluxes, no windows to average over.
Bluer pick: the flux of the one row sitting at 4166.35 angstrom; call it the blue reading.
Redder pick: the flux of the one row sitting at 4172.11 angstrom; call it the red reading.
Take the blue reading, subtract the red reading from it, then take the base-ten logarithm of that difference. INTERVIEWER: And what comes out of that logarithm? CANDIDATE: -1.2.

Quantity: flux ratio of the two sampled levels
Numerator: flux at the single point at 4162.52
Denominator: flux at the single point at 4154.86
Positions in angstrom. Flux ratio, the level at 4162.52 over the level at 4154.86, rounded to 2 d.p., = 1.04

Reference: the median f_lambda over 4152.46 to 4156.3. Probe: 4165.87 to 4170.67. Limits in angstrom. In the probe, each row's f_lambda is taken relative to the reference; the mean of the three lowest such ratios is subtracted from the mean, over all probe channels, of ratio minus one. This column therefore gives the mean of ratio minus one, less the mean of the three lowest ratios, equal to -0.992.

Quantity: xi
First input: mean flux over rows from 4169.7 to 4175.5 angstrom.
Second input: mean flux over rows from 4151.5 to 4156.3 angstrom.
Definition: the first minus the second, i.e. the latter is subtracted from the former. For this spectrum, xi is -0.02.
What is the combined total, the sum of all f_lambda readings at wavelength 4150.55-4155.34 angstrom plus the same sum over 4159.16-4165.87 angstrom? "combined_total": 10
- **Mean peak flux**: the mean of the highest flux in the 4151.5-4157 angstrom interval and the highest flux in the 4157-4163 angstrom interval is 0.855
